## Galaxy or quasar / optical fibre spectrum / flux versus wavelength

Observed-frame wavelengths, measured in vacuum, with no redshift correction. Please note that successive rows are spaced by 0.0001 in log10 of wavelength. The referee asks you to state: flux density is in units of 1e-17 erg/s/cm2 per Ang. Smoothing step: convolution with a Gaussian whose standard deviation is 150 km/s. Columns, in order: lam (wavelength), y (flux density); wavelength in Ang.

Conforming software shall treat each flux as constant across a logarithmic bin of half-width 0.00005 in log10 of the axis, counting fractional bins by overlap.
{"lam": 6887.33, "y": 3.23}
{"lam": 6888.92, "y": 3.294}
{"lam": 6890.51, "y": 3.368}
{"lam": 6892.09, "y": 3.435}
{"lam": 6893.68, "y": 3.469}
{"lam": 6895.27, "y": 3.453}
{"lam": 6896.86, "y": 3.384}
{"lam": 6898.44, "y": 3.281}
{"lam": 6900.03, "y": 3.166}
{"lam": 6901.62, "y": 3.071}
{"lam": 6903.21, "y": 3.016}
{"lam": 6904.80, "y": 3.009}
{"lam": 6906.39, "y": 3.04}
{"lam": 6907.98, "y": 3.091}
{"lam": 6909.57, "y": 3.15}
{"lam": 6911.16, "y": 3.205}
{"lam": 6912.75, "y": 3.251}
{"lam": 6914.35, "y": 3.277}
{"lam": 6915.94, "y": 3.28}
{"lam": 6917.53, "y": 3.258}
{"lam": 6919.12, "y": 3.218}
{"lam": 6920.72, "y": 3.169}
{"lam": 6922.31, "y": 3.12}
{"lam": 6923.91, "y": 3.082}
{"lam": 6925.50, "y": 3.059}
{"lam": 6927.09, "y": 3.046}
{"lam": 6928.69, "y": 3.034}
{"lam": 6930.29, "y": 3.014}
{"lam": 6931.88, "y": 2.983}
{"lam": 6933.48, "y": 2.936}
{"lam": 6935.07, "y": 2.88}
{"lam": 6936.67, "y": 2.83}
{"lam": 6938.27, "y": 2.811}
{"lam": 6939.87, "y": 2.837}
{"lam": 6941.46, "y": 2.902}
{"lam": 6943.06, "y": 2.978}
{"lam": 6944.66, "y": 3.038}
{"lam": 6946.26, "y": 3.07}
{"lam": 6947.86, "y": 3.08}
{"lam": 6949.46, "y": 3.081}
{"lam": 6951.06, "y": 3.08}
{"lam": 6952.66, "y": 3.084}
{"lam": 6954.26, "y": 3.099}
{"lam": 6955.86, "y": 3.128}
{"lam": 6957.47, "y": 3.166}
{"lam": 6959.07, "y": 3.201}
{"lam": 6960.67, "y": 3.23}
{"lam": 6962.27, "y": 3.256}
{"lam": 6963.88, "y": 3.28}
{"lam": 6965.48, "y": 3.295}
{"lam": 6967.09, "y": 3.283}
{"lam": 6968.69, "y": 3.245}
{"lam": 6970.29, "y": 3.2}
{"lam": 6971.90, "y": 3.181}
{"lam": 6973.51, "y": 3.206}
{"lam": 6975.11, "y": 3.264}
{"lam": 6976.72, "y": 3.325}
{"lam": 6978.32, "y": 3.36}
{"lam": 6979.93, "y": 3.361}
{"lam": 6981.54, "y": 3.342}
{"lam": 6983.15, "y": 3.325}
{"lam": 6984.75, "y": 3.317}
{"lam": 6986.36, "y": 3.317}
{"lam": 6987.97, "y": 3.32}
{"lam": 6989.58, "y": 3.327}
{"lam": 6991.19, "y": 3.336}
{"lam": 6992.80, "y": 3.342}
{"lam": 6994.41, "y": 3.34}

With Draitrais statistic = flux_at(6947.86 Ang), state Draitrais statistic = 3.08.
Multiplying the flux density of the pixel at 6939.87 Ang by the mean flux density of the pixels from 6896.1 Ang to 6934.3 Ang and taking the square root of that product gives 2.98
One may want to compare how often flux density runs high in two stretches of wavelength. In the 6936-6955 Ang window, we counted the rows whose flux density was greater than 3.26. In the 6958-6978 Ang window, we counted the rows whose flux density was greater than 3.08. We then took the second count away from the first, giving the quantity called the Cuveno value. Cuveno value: -12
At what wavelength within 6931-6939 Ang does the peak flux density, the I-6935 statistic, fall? 6931.88 Ang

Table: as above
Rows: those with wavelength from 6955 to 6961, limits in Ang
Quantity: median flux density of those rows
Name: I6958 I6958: 3.18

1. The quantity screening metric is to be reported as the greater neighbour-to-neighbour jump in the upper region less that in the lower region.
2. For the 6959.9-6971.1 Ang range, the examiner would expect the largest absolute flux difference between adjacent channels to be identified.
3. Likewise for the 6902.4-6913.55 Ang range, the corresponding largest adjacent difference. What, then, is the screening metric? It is -0.01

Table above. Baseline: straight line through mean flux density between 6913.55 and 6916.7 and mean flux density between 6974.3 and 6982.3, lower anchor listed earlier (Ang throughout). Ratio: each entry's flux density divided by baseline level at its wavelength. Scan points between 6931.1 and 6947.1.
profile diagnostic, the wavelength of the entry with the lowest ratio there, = 6938.27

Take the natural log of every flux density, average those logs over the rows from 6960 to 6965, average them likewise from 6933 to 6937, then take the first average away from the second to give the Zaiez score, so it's -0.12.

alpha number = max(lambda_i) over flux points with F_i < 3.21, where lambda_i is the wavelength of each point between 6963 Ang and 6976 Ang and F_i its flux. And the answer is 6973.51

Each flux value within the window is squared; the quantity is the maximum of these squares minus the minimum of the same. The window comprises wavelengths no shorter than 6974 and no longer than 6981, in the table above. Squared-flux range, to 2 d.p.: 0.64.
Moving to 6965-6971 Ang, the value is 0.62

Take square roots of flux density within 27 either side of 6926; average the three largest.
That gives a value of 1.81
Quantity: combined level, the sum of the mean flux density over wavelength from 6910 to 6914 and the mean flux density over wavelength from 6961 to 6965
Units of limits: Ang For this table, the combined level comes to 6.5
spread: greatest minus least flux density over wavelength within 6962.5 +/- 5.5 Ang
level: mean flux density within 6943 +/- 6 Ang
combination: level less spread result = 2.83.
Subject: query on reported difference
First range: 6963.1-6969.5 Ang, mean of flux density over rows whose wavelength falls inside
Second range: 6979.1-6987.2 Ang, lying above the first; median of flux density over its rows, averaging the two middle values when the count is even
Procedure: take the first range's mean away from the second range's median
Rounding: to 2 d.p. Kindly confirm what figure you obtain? 0.05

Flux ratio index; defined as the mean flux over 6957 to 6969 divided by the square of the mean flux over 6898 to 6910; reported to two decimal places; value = 0.34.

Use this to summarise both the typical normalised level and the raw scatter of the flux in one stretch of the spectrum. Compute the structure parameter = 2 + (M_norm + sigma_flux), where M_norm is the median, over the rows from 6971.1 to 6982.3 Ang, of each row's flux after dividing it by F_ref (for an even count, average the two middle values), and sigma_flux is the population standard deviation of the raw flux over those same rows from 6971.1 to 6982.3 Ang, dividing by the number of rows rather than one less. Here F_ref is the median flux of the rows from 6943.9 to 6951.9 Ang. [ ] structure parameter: 3.15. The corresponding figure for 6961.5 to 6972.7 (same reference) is 3.10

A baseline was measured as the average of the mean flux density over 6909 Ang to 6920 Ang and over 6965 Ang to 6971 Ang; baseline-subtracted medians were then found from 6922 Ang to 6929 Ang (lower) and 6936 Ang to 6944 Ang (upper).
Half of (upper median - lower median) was -0.11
